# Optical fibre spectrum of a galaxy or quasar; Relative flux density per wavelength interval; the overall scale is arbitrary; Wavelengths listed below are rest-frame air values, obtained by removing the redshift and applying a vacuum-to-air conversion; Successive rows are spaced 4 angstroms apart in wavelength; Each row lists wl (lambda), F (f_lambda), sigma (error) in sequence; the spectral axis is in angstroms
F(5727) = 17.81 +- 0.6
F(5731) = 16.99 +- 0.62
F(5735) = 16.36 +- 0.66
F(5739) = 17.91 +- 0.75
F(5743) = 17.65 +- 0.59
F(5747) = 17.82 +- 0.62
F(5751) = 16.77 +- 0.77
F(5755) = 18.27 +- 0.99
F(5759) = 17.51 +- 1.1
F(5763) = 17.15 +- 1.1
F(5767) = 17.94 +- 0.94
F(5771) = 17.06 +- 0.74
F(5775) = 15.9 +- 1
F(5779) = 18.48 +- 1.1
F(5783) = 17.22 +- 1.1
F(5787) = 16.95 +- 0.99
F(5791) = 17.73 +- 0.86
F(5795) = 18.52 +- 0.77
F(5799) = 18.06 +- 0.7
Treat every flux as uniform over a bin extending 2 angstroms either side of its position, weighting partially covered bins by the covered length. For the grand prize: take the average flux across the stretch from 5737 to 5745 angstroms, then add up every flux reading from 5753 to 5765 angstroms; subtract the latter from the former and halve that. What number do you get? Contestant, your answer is -18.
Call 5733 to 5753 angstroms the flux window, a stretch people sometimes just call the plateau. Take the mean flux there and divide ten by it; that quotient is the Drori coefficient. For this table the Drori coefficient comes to 0.578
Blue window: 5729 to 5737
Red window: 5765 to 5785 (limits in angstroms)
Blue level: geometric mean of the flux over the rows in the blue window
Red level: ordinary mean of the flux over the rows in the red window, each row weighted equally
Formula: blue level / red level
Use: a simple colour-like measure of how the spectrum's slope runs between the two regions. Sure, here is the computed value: 0.96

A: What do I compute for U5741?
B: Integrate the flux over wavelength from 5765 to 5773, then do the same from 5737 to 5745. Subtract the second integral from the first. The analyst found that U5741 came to -2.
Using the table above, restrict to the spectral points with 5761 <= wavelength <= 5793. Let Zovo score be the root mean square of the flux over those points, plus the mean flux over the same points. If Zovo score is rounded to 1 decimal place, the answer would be 34.6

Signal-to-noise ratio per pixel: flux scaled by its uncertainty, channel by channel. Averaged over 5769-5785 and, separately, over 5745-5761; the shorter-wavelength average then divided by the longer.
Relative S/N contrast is 1.19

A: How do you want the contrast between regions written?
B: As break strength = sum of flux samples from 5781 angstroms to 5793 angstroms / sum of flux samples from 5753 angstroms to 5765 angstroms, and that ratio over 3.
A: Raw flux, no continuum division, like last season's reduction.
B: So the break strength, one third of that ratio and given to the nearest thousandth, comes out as 0.327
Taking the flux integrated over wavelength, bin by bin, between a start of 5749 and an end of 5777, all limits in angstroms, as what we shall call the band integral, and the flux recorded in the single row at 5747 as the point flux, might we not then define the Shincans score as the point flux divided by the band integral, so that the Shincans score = 0.037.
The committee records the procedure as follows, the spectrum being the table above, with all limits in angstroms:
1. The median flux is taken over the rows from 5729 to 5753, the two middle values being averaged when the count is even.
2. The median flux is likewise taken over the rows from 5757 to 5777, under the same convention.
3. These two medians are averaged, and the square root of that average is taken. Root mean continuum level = 4.15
